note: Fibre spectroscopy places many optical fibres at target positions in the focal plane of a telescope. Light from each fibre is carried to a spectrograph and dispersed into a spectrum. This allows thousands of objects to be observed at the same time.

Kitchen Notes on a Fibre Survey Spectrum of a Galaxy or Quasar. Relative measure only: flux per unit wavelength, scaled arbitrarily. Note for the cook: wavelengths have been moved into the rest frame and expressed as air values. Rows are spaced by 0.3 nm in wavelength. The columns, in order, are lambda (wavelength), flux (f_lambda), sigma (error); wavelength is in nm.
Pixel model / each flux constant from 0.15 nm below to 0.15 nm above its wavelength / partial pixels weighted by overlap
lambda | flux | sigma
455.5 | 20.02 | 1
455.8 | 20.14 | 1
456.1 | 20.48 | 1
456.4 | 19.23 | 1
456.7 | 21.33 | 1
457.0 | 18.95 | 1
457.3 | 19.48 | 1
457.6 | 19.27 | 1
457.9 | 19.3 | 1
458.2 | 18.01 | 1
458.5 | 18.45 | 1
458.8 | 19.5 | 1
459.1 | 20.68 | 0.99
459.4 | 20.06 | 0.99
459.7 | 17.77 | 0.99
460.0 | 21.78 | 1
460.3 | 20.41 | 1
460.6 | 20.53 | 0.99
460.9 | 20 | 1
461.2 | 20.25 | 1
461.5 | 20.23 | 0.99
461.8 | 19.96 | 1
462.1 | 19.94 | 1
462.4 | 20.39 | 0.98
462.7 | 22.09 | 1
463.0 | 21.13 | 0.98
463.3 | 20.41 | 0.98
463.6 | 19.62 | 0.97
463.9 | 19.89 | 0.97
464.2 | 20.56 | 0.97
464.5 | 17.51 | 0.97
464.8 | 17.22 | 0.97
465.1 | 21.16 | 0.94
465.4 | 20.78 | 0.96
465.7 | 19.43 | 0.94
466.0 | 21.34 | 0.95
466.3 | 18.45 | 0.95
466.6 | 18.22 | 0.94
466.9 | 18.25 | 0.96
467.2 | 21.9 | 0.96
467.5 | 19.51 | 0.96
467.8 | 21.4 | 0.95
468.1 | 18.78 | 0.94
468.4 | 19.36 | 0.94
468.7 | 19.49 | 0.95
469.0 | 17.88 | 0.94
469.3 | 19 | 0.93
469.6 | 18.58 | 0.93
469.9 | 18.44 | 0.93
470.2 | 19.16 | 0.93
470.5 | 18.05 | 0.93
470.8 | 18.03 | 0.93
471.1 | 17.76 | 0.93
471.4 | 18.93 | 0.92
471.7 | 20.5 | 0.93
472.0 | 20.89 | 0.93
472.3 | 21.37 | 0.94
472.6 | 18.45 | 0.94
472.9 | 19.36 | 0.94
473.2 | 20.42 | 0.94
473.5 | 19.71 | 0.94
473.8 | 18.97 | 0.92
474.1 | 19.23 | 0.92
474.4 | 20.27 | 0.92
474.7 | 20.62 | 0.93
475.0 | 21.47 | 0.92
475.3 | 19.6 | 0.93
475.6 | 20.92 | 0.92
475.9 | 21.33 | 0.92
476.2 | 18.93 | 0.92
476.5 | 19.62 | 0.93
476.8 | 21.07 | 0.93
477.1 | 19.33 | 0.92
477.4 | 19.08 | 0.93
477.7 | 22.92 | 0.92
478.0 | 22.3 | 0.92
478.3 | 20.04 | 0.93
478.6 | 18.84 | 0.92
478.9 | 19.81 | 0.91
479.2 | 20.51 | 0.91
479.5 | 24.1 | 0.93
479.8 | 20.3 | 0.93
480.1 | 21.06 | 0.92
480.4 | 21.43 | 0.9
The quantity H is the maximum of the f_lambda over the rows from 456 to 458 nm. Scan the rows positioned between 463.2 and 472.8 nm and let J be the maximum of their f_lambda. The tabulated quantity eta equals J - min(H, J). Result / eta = 0.57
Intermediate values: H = 21.33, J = 21.9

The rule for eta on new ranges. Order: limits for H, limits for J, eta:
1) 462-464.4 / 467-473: 0.00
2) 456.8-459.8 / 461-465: 1.41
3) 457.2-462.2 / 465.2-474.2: 0.12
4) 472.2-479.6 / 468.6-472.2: 0.00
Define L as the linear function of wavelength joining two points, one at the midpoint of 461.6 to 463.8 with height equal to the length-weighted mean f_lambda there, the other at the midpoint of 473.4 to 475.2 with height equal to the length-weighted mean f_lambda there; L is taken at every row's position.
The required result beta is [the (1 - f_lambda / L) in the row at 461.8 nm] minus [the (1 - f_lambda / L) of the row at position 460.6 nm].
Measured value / 0.026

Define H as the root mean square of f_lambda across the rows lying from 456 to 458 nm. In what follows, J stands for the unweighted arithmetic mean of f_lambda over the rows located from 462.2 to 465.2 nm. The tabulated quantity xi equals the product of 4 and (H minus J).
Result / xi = -1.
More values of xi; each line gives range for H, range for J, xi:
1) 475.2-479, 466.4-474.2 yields 4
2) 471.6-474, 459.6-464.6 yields -1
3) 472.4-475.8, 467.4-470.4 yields 3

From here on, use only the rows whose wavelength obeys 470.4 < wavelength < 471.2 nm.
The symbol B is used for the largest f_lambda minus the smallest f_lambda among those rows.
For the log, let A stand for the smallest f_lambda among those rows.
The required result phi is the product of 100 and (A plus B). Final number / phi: 1805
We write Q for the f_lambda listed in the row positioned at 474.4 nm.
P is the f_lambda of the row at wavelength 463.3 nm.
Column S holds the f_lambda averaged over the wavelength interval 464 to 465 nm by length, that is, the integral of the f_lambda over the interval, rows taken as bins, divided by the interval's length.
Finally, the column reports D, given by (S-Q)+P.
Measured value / 18.8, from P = 20.41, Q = 20.27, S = 18.6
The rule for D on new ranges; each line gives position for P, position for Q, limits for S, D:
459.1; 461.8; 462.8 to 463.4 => 21.6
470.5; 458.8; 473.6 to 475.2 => 18.6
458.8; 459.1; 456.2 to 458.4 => 18.2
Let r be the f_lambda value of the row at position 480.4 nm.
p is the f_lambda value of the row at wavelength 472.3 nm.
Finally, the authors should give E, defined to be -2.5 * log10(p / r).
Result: 0.00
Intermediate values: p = 21.37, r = 21.43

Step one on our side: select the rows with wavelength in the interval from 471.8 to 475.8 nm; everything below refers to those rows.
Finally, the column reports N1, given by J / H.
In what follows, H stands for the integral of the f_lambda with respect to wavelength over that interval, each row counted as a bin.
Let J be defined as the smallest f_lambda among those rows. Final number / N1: 0.229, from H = 80.5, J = 18.45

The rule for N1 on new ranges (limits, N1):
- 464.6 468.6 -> 0.219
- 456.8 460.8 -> 0.227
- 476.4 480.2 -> 0.240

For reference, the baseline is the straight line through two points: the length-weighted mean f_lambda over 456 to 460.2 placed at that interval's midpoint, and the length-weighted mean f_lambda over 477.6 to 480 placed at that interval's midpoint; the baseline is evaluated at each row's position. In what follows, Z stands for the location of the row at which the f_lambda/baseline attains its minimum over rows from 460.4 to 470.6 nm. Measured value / 464.8 nm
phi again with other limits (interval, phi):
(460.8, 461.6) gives 2025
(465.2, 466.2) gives 2134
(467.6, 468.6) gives 2140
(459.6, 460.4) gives 2178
